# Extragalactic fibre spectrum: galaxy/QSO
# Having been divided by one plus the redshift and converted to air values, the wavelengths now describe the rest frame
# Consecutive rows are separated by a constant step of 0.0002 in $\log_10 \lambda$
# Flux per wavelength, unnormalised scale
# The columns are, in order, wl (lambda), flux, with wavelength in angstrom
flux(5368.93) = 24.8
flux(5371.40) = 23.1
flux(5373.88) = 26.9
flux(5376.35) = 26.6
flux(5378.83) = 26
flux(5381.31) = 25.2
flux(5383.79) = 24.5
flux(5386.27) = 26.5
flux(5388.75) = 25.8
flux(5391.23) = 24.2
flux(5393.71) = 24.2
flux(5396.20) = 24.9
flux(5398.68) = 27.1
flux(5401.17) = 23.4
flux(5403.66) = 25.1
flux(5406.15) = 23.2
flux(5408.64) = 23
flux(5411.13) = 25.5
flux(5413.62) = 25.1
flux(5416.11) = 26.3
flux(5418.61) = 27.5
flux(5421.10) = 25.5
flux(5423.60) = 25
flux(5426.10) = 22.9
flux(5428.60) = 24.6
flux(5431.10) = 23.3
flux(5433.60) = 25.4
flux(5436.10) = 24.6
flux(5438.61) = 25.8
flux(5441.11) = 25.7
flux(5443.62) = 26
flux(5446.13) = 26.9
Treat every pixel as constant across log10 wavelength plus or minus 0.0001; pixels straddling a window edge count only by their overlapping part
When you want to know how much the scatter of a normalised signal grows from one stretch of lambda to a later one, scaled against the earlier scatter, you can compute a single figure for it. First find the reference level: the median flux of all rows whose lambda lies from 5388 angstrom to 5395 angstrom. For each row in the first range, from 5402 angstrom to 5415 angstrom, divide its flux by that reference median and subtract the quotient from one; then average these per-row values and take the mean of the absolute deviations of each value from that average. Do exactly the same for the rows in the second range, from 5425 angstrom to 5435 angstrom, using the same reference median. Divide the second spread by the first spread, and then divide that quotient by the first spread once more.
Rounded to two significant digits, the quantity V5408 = 22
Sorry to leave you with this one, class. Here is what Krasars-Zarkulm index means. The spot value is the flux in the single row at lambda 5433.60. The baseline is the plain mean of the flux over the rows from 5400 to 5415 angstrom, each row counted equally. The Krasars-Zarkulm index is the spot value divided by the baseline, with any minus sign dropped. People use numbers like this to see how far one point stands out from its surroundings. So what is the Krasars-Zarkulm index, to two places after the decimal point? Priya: 1.05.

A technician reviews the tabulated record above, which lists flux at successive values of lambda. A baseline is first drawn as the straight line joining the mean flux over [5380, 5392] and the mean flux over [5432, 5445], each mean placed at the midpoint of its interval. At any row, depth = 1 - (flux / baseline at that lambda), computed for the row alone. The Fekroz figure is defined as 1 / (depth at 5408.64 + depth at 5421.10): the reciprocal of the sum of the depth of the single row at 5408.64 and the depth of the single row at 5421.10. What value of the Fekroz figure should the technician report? 11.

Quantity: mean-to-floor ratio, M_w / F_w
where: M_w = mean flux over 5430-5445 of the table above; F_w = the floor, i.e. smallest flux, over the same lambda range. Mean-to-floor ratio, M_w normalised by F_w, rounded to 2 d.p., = 1.08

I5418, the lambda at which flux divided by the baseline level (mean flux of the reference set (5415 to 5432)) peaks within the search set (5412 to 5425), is 5418.61 angstrom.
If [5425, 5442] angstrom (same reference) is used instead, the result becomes 5438.61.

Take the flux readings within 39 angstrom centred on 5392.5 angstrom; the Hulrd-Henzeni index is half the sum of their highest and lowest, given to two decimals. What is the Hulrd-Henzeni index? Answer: 25.05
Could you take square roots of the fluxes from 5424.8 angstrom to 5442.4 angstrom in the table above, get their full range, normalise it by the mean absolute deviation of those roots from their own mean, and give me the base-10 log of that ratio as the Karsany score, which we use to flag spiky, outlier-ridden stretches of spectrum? 0.523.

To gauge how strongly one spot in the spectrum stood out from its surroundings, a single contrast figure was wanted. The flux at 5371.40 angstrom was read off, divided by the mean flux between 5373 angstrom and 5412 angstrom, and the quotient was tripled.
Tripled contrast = 2.76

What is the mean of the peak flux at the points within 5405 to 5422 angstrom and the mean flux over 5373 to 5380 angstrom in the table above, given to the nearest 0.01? 27.00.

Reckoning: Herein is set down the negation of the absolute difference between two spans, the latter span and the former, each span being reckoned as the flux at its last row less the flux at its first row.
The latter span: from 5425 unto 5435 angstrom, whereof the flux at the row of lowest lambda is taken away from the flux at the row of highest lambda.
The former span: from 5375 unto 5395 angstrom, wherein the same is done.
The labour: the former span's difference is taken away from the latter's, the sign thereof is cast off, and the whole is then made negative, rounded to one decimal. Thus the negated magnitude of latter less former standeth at -4.9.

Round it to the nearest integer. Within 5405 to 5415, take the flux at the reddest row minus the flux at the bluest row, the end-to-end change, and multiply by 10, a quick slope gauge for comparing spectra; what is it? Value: 19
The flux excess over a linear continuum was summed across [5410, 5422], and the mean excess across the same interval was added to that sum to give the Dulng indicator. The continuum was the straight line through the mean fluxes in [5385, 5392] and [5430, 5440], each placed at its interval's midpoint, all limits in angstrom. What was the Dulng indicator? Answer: 5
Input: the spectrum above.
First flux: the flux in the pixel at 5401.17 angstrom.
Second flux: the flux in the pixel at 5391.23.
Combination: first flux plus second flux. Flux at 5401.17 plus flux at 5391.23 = 47.6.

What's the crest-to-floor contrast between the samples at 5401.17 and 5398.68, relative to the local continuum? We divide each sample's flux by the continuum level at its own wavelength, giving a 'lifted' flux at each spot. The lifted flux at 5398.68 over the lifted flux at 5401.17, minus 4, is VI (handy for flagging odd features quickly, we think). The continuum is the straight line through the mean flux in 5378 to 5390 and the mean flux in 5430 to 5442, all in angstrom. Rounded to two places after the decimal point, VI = -2.84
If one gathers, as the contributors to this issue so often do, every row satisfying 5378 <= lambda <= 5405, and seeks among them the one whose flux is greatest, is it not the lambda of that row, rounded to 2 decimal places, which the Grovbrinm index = 5398.68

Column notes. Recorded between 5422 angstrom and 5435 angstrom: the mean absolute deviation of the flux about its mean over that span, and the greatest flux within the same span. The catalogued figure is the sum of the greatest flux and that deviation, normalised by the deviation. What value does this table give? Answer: 29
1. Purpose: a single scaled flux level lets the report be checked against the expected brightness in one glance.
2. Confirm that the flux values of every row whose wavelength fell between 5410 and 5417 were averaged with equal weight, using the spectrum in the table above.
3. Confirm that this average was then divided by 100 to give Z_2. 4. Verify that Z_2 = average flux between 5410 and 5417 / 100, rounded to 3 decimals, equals 0.256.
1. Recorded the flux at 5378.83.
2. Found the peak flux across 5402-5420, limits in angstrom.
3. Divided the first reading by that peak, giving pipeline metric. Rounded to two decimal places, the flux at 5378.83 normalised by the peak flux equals 0.95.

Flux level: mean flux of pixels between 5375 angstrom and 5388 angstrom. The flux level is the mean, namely 25.8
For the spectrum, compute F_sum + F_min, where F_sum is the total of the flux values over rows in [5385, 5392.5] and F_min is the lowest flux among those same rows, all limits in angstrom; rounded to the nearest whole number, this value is 101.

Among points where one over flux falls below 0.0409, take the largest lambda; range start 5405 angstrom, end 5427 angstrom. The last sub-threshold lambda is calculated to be 5423.60 angstrom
